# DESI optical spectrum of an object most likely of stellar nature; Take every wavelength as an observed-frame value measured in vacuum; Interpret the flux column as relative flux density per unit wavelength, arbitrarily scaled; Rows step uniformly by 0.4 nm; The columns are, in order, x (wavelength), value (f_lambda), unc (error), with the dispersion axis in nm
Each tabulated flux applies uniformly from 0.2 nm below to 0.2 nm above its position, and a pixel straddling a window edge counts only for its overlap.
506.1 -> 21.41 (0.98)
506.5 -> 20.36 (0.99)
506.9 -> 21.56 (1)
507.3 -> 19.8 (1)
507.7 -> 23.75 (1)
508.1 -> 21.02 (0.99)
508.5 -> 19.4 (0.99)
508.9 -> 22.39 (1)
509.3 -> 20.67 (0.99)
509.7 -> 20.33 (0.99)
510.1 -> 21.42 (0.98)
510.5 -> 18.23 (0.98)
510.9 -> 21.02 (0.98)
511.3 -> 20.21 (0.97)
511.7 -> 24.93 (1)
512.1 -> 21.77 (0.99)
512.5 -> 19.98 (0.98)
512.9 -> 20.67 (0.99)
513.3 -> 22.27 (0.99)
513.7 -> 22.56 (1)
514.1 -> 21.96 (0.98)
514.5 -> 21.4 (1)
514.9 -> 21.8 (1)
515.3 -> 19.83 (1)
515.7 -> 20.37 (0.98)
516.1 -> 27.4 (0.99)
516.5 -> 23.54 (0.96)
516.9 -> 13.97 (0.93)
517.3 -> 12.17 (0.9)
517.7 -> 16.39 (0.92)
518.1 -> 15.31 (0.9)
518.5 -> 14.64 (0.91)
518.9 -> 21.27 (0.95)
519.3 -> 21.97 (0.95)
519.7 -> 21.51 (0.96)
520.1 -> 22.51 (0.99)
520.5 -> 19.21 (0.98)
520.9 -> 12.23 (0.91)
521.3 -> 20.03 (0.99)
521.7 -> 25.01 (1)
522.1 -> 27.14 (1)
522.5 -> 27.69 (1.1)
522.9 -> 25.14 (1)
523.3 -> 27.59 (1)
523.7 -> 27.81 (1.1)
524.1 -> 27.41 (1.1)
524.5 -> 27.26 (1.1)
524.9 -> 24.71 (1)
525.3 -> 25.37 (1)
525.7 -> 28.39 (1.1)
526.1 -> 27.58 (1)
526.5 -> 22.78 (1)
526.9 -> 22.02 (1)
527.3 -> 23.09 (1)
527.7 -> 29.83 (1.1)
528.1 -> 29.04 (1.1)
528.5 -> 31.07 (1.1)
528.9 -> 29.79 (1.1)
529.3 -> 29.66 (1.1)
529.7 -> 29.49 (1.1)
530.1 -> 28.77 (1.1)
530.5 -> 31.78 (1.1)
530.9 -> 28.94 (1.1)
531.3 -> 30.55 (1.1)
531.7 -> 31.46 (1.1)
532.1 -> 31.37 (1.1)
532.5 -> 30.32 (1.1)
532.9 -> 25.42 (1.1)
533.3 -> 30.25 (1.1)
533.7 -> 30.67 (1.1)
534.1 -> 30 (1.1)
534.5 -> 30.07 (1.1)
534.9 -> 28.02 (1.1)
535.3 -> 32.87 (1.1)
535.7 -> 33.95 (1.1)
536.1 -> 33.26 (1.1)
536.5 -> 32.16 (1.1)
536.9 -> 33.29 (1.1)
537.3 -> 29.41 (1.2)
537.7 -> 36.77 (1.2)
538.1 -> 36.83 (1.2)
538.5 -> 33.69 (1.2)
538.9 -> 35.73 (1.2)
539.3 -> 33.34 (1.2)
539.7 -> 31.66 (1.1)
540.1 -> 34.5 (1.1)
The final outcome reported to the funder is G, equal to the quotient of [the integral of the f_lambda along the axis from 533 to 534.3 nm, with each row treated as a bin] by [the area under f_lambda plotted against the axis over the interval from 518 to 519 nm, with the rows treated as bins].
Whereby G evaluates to 2.31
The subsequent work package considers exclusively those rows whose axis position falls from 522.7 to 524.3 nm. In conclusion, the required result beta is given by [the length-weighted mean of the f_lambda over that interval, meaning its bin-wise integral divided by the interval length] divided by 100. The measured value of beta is 0.27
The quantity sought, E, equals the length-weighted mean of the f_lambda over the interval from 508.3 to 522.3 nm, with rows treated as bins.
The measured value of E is 20.4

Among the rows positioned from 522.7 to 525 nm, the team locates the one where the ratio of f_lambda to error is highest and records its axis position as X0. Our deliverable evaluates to 523.3 nm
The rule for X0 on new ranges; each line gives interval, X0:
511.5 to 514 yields 511.7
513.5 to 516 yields 513.7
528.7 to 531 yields 530.5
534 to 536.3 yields 535.7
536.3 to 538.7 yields 538.1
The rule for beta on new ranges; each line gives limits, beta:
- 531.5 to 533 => 0.30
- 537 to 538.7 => 0.34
